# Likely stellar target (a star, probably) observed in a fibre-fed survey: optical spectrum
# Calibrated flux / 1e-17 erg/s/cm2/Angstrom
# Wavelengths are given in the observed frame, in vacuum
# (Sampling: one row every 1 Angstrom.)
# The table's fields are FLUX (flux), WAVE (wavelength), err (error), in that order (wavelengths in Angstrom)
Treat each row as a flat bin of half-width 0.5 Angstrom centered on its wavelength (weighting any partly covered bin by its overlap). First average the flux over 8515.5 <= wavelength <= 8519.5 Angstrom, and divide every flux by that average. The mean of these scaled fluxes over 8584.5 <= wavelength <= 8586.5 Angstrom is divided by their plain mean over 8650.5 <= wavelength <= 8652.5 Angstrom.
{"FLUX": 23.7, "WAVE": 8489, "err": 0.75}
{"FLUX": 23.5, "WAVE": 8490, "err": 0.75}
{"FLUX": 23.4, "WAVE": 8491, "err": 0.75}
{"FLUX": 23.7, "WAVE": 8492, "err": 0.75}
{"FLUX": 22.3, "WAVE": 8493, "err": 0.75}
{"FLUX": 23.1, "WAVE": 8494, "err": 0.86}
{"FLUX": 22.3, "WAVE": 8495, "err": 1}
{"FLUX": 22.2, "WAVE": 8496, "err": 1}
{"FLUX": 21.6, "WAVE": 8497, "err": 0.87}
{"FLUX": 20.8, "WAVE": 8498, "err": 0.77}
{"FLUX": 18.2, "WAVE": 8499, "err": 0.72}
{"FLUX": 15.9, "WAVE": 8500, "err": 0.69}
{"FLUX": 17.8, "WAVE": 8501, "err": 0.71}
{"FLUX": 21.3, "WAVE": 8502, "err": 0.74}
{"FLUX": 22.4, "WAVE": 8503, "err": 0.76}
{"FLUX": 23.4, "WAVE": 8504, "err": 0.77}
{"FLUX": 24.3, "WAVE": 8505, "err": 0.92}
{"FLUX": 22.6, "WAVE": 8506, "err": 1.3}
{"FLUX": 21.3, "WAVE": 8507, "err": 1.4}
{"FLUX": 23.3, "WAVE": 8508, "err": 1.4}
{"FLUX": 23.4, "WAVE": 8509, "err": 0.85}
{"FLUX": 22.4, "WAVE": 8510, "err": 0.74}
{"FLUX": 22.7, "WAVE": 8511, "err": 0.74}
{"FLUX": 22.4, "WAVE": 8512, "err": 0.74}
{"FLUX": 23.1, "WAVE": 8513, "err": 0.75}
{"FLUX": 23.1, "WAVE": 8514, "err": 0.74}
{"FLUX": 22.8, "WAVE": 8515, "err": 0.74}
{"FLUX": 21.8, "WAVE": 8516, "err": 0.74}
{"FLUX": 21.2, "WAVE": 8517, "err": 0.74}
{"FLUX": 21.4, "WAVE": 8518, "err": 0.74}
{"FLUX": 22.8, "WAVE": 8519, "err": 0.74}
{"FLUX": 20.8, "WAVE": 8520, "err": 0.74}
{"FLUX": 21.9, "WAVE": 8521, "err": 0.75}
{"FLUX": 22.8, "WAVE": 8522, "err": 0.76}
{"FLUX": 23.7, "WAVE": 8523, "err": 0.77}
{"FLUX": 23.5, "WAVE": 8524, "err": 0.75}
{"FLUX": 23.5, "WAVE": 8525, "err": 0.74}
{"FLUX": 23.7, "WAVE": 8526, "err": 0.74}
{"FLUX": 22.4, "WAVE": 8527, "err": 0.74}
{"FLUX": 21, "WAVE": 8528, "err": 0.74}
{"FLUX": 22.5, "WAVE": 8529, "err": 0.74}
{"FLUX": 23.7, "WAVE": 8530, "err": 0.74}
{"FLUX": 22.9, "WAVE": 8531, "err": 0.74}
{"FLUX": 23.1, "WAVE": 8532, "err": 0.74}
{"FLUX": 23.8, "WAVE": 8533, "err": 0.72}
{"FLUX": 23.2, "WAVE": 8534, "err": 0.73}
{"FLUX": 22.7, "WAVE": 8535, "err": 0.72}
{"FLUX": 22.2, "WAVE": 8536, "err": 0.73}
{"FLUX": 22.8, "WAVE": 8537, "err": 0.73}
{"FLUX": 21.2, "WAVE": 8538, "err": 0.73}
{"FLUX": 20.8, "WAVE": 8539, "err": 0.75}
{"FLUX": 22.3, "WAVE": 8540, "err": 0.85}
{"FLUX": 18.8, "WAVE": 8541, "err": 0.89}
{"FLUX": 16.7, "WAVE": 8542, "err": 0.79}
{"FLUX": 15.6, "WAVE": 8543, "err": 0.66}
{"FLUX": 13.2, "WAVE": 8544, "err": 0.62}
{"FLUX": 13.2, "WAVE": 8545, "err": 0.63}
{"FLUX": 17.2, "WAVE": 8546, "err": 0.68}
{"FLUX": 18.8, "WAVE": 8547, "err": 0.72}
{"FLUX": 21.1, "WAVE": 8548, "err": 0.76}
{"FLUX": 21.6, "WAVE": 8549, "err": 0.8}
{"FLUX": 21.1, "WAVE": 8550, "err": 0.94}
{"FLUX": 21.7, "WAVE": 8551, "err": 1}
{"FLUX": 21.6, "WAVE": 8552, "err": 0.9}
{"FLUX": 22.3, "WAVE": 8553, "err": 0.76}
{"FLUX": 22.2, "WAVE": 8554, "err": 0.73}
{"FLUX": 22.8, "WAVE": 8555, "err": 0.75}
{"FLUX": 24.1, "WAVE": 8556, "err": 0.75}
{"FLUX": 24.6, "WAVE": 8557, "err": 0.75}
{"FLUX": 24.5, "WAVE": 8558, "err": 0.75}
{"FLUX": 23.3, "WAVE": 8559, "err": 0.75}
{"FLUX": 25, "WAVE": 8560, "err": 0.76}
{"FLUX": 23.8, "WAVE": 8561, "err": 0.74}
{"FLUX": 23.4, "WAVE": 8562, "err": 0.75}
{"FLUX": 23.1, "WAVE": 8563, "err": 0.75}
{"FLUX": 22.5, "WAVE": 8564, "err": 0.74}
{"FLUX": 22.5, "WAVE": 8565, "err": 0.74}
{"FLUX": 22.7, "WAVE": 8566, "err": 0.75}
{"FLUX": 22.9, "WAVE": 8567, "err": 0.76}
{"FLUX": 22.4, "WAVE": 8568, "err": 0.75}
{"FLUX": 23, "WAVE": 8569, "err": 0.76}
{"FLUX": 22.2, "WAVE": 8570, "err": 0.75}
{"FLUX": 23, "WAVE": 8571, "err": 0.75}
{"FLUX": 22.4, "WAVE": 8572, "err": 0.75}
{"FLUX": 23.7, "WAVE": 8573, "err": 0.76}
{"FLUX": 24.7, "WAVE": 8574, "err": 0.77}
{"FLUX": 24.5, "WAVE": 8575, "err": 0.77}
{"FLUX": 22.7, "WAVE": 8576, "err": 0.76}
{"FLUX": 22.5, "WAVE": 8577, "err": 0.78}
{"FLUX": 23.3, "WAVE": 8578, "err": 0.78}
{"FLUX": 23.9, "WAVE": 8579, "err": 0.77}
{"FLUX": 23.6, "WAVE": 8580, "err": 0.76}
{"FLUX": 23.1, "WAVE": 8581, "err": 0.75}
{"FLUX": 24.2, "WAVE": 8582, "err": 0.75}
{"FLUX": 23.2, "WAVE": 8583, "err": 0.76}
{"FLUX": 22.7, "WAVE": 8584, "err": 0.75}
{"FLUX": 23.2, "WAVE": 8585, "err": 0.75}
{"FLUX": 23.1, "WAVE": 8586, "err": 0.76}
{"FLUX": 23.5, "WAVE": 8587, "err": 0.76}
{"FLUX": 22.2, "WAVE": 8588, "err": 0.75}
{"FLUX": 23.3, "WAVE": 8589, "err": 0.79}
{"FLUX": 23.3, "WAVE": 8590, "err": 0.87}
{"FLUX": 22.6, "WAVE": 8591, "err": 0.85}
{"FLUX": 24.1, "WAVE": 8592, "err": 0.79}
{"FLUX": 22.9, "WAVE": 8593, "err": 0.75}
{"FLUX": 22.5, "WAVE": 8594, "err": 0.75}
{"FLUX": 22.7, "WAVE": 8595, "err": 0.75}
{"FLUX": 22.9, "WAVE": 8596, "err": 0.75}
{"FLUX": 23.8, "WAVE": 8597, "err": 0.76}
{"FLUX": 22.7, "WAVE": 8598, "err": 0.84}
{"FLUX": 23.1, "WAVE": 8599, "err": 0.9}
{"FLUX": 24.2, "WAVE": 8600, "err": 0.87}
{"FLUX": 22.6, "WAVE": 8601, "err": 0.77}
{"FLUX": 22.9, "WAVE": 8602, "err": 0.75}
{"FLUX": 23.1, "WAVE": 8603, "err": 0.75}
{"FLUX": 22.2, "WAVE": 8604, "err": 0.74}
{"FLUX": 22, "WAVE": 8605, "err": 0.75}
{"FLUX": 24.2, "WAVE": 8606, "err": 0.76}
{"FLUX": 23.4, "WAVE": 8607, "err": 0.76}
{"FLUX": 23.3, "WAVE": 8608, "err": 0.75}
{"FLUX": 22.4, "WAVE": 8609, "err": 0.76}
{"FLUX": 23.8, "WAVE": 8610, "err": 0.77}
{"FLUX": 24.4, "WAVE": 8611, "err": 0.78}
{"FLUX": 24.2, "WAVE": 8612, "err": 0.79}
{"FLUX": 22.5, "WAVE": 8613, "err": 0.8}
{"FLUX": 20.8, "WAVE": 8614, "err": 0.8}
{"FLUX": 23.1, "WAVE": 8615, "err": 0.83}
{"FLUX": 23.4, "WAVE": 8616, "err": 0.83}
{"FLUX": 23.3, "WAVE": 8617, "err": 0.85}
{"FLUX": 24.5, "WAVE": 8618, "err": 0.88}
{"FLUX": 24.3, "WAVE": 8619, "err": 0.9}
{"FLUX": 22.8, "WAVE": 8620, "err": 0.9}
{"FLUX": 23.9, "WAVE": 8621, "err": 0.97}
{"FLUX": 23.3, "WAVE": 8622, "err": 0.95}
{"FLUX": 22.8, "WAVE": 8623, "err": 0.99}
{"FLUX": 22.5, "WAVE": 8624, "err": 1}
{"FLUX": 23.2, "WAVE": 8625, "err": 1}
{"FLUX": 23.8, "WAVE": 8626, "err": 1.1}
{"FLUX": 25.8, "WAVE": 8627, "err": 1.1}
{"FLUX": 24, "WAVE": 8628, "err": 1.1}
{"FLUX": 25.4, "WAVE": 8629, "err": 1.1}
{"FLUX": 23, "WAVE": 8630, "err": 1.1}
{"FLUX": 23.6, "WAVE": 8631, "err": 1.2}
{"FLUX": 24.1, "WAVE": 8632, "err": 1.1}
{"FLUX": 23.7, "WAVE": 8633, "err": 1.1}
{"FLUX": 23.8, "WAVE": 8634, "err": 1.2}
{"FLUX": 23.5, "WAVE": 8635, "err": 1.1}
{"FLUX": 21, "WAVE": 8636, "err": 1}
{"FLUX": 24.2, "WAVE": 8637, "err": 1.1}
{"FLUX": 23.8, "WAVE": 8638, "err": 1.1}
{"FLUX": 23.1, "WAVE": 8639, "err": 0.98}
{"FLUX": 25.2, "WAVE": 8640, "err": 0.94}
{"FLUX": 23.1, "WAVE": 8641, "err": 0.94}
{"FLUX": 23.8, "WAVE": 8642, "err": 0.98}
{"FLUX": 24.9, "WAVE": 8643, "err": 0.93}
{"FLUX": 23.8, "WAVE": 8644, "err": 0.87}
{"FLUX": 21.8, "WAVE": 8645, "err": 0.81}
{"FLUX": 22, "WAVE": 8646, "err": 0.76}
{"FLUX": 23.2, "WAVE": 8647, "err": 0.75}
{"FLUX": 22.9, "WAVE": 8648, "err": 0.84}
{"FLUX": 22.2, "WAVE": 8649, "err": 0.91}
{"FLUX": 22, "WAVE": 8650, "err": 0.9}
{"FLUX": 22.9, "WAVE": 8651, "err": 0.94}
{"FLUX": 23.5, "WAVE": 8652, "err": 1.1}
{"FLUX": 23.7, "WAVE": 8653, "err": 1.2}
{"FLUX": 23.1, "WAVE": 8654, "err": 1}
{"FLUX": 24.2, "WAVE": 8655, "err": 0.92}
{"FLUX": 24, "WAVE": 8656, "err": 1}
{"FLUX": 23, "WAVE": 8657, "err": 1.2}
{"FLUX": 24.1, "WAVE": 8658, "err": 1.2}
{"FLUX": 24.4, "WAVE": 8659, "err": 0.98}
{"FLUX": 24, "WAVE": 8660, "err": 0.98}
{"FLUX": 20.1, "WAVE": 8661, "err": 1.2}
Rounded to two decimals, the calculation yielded 1.00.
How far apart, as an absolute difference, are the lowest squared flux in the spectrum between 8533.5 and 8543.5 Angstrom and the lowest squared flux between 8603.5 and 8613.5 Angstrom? 241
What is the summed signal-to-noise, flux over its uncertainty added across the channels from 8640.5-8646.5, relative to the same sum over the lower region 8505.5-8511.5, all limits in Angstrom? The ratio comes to 1.2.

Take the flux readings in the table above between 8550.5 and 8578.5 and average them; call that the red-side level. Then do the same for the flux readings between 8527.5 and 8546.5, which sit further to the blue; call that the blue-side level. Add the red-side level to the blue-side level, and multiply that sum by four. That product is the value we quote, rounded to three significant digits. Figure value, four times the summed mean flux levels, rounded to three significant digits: 174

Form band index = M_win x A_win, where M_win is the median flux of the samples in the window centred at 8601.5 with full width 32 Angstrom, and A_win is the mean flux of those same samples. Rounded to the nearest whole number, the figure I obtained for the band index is 533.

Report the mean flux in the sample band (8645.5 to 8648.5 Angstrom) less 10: 12.7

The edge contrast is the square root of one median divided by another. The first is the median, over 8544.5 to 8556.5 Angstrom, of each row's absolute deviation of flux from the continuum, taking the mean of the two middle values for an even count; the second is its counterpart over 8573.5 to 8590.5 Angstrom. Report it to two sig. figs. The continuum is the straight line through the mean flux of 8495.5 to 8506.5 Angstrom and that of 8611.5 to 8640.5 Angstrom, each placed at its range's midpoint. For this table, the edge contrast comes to 1.2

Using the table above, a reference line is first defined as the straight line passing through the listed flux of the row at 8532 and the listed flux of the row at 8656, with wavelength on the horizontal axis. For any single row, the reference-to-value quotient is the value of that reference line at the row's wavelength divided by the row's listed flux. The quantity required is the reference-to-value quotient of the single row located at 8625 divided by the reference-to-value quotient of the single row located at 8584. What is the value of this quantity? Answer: 0.99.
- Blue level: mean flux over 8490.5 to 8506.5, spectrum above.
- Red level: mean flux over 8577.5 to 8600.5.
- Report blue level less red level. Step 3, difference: -1.6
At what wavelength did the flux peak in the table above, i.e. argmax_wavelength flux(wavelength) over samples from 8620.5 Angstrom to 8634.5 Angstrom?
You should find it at 8627 Angstrom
